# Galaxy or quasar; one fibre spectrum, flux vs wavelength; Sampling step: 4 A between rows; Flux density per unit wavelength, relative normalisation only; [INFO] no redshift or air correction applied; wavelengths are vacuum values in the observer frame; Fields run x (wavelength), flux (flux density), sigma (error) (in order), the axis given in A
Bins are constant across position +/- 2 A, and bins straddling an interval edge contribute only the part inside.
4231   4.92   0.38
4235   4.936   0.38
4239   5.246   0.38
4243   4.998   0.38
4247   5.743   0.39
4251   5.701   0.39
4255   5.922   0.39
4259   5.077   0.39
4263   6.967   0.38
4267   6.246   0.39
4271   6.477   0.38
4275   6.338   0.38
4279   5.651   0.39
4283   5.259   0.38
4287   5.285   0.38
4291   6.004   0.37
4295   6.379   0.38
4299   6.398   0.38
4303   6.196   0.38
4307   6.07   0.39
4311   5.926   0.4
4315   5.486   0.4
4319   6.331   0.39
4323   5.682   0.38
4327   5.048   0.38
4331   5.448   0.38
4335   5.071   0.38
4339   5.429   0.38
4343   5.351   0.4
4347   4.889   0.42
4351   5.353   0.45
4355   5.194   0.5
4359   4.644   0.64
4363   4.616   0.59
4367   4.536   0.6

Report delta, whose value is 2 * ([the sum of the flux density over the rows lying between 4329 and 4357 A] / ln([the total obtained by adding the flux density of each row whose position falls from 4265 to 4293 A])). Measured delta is 19.8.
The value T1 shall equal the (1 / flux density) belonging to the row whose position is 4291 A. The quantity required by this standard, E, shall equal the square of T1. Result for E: 0.0277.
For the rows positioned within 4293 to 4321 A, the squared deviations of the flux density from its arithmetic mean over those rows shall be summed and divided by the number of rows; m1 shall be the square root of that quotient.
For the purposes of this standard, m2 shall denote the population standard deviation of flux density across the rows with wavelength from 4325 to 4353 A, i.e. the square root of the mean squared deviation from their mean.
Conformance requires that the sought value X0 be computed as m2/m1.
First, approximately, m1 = 0.30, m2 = 0.20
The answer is 0.68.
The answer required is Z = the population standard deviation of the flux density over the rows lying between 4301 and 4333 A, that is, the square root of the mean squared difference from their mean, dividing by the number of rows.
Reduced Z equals 0.4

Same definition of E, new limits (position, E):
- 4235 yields 0.0410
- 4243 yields 0.0400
